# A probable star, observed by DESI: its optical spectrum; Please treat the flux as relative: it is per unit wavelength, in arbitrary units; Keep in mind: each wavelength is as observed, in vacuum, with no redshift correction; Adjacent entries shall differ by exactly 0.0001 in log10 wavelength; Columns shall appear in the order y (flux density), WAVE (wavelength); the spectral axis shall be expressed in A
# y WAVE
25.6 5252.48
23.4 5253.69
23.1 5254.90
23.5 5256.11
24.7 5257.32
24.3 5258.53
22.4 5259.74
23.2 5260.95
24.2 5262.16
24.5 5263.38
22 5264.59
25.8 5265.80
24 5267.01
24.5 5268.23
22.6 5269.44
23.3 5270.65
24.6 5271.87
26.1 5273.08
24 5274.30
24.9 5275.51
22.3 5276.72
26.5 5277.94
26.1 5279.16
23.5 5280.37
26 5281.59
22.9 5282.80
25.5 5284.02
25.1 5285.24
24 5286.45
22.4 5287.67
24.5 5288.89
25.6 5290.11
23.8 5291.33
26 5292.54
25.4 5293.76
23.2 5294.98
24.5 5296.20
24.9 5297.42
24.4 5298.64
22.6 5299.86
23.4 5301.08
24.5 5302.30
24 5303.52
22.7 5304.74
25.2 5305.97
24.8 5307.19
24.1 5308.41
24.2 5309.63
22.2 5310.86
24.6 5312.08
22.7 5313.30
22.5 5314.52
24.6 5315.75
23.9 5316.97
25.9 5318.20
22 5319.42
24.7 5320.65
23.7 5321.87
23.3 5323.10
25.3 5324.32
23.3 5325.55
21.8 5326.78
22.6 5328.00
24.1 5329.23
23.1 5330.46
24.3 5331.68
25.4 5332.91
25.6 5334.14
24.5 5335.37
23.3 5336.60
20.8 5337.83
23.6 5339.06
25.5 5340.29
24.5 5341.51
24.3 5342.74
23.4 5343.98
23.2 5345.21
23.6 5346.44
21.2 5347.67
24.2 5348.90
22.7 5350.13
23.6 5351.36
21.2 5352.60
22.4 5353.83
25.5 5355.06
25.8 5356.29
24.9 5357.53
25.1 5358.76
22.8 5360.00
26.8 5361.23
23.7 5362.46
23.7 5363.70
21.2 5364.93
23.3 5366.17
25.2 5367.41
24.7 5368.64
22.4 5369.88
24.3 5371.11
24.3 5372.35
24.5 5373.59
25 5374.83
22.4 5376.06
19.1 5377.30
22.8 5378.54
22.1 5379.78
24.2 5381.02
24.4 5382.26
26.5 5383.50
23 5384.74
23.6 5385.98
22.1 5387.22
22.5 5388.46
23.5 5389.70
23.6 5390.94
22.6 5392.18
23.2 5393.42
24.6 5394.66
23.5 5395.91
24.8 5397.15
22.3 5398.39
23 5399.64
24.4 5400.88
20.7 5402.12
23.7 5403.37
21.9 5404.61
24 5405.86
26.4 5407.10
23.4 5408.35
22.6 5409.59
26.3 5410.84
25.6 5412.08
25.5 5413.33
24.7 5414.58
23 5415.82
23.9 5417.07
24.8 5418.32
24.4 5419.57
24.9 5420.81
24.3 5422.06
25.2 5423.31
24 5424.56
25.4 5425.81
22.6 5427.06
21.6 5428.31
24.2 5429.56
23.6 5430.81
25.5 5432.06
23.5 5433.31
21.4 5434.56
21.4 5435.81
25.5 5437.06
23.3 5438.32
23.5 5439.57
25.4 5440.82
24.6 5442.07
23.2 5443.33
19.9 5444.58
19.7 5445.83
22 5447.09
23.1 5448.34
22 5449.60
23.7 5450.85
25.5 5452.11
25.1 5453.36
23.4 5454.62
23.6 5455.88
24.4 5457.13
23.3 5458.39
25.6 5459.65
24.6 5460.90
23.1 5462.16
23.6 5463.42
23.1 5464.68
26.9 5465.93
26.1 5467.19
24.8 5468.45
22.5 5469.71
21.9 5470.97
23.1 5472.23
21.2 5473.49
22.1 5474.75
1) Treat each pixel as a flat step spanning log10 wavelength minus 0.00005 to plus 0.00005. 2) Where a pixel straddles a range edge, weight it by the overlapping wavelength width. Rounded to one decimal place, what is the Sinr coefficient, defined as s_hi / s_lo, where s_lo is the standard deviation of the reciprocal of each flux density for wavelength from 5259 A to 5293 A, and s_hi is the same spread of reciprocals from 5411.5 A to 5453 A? 1.4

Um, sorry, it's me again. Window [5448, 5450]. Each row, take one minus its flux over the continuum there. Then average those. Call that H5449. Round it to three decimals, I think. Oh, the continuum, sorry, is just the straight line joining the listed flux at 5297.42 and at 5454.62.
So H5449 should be 0.039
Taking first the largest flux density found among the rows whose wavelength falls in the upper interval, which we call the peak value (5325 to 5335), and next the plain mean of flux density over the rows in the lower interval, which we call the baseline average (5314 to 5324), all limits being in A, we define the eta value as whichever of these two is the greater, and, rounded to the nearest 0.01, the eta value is 25.60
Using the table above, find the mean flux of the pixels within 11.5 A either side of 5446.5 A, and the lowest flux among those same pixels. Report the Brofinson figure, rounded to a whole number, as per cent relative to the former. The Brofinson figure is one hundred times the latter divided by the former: 85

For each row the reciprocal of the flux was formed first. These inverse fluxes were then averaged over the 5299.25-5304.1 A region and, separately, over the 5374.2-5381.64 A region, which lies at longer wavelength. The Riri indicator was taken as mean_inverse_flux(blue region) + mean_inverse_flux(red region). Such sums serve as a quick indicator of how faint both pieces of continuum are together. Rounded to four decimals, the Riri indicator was 0.0869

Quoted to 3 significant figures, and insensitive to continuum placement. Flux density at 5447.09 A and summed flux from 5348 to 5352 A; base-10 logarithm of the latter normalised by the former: 0.506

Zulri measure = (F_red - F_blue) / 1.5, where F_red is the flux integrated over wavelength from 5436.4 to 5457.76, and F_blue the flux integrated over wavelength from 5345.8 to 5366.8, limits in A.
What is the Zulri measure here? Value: 2.4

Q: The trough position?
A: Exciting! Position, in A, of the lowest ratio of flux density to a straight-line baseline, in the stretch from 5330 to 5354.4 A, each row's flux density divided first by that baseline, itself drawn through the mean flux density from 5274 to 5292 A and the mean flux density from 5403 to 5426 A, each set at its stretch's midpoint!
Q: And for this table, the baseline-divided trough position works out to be 5337.83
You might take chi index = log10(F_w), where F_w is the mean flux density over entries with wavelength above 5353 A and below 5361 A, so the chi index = 1.39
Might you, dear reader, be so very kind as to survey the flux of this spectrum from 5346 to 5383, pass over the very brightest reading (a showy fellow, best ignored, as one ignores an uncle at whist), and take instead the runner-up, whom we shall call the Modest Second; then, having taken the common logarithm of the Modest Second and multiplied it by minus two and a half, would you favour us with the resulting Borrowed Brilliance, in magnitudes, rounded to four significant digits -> -3.529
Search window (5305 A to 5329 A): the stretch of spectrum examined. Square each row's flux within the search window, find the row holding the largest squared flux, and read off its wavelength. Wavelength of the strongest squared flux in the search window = 5318.20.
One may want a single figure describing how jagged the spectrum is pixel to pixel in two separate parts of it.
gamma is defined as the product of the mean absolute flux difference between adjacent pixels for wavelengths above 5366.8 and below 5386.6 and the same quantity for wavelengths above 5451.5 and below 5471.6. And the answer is 2.0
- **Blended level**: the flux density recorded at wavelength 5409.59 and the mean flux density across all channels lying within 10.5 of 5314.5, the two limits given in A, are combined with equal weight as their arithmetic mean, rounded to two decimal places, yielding 23.25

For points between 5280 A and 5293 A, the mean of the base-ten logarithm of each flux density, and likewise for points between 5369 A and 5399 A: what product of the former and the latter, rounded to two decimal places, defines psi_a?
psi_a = 1.90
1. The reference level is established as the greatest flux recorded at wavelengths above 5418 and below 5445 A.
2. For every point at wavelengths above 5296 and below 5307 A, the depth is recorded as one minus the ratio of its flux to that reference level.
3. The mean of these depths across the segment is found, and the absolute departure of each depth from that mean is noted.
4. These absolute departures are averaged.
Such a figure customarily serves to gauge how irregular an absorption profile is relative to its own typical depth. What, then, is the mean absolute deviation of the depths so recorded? 0.030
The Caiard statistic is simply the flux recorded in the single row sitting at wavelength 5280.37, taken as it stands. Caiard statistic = 23.5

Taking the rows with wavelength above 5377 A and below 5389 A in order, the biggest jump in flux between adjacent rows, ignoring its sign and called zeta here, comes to 3.70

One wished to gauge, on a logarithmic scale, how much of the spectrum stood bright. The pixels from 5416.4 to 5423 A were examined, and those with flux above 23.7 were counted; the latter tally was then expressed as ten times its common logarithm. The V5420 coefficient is 7.0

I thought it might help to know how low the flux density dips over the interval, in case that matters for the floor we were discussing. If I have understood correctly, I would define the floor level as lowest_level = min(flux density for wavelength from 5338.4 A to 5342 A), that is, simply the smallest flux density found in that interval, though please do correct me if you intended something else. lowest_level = 23.6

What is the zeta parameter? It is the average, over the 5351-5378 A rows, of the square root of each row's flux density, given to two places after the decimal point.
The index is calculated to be 4.87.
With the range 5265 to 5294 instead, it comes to 4.95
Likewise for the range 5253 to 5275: 4.89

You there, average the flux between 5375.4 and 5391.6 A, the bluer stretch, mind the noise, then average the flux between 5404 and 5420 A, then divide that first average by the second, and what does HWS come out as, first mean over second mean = 0.95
